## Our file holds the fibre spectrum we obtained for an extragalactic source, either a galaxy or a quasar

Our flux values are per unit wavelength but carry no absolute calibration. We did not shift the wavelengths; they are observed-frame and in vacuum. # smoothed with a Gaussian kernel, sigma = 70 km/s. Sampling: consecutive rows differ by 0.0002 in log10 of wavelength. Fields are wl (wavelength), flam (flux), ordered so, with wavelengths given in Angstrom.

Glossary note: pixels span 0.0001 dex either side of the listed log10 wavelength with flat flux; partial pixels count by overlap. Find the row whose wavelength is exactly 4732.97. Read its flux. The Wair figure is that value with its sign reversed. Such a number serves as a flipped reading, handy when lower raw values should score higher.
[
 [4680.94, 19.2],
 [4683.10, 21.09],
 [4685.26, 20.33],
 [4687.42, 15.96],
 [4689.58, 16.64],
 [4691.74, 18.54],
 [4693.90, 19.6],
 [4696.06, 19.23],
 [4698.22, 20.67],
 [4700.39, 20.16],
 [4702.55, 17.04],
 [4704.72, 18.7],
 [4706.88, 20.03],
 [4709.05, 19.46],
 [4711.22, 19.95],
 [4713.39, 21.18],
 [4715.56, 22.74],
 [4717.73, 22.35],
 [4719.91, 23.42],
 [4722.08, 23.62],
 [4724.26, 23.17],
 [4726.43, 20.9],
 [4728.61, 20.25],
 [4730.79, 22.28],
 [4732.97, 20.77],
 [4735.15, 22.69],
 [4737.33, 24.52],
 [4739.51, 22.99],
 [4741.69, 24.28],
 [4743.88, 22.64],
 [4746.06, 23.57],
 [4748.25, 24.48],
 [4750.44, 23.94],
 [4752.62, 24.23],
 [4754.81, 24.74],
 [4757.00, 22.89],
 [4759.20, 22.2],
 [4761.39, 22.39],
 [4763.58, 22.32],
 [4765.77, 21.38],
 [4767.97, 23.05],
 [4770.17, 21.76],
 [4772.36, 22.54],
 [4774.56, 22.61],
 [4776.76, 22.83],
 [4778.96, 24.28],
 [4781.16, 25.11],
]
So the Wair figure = -20.8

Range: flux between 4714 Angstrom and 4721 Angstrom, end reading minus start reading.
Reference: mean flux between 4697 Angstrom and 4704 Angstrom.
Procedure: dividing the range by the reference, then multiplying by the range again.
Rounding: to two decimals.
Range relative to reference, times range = 0.02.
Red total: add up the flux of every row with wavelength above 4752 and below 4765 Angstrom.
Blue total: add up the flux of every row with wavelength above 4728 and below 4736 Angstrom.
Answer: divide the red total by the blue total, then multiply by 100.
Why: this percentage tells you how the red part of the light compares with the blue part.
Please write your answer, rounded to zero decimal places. 161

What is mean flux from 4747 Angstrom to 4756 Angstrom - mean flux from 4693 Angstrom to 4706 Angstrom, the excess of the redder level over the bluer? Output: 5.1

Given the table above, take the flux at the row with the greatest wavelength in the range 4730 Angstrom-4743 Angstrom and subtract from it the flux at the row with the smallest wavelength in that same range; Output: 2.0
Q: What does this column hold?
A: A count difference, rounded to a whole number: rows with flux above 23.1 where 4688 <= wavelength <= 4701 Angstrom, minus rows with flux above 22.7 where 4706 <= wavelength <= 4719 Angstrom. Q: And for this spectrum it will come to -1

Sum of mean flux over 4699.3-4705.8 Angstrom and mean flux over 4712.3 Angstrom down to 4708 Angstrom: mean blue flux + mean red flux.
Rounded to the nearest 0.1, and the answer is 38.3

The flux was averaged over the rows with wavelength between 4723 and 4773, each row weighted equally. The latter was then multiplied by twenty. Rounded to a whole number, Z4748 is 456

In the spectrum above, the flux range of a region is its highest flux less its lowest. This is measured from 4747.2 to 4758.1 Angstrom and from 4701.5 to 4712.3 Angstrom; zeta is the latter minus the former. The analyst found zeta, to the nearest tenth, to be 1.1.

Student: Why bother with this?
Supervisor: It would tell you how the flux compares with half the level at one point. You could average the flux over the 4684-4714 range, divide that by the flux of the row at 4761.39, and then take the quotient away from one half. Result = -0.35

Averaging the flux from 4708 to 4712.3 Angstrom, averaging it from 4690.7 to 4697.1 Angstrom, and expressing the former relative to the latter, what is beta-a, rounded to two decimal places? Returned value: 1.03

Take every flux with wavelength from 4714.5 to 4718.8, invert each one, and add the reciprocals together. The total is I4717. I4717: 0.089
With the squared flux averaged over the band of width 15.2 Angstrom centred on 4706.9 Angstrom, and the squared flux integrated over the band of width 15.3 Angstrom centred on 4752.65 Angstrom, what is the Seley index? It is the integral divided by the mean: 23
